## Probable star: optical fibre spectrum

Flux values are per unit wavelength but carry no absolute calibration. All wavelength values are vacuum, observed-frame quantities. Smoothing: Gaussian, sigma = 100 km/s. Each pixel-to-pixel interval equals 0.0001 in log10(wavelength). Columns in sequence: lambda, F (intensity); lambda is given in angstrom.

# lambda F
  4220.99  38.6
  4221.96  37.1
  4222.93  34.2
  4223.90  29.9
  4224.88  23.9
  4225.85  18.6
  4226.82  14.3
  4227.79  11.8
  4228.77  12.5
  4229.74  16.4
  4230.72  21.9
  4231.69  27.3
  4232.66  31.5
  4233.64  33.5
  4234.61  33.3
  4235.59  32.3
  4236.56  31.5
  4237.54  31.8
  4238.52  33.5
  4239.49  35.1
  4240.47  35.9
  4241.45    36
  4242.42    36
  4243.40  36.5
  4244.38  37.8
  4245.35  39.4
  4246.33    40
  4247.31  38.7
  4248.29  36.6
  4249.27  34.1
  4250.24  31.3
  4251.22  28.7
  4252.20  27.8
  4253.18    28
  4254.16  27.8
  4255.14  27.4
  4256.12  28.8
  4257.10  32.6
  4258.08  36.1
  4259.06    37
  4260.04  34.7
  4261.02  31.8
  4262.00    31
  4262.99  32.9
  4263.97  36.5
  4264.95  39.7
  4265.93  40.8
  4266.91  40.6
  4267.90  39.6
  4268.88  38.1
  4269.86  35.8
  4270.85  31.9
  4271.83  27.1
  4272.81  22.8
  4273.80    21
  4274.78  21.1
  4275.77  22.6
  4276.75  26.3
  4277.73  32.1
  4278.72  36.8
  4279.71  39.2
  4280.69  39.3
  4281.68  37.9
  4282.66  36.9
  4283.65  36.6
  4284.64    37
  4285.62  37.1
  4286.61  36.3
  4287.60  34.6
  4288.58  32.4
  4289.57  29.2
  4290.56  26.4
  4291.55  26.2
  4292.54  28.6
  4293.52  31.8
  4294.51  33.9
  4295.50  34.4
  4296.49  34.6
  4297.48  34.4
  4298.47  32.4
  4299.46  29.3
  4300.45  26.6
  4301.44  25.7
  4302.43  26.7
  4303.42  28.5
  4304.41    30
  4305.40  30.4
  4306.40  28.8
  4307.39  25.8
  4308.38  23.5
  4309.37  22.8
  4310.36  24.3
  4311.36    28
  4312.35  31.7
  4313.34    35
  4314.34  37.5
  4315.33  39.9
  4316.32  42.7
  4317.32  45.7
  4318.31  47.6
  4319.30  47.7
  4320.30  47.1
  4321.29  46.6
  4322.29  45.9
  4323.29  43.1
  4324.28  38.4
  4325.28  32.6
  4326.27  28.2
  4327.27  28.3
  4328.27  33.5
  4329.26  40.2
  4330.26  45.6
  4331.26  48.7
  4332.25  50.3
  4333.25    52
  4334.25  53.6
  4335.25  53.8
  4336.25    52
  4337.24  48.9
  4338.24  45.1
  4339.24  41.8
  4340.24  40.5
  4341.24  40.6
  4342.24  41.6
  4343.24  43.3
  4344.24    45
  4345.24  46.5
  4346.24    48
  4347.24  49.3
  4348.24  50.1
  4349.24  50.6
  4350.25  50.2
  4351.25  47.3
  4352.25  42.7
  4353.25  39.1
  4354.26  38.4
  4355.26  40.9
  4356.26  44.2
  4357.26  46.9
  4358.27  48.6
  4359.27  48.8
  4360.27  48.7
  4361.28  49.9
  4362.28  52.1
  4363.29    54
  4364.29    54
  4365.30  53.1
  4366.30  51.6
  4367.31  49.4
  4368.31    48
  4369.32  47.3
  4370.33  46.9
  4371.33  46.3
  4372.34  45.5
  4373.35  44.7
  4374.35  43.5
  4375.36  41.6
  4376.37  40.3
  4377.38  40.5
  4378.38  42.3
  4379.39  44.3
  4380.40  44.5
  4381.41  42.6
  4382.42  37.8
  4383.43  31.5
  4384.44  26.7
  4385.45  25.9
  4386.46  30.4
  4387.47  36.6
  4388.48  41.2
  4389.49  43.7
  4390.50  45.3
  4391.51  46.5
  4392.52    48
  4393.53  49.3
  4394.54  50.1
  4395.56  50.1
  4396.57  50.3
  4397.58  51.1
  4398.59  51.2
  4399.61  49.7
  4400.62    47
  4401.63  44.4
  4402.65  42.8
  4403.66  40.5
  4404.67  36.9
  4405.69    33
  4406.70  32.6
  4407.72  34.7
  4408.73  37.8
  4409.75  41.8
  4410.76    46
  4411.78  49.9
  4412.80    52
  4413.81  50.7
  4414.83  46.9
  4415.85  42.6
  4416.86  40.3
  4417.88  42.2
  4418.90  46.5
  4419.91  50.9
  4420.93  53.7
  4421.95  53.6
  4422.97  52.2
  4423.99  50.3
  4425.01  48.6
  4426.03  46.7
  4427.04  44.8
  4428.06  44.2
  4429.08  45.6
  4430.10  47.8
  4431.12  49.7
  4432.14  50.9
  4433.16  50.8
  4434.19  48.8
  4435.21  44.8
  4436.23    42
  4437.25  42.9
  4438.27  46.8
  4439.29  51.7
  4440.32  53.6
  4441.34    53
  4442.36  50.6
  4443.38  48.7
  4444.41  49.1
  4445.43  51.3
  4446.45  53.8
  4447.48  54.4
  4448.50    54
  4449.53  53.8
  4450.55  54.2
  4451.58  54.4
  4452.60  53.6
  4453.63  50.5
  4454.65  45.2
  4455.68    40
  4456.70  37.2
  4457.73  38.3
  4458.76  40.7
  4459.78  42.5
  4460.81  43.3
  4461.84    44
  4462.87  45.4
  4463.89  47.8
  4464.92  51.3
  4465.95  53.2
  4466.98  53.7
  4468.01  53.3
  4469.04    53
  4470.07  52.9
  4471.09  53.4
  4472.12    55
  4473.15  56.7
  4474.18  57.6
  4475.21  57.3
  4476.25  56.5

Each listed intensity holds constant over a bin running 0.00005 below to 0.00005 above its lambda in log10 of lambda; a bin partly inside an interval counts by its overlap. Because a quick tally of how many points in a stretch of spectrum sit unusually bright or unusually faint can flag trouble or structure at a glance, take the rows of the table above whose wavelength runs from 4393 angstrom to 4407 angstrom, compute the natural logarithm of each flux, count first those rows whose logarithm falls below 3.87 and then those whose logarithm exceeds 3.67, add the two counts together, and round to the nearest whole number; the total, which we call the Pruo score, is 18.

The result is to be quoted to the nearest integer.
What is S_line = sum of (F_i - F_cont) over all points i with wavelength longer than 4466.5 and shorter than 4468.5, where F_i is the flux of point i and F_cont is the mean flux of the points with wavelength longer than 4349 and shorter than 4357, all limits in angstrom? 19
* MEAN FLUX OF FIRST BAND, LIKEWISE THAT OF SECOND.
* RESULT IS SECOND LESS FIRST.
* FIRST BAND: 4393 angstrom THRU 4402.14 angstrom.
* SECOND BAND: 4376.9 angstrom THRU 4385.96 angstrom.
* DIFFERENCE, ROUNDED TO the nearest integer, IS -12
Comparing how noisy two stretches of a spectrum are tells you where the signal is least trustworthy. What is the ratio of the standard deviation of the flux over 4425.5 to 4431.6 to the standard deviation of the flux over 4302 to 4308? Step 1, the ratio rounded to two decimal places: 1.13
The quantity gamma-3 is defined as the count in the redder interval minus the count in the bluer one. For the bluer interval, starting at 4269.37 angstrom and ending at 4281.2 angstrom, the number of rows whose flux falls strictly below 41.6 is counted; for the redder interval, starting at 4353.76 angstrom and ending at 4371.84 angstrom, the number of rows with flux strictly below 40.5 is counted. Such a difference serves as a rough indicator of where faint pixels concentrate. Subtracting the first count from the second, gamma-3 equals -11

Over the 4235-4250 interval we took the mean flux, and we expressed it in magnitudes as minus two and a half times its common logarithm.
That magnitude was -3.88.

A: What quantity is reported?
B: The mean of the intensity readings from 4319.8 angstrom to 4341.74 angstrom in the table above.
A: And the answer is 43.5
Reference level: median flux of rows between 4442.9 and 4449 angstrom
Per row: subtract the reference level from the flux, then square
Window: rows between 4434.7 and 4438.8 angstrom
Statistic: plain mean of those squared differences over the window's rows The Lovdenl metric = 74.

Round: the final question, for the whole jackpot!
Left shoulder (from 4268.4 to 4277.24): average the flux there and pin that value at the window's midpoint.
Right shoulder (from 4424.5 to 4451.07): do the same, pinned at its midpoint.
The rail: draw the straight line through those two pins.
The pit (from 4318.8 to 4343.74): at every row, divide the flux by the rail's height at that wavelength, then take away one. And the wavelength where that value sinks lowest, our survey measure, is 4327.27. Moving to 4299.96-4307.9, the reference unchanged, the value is 4307.39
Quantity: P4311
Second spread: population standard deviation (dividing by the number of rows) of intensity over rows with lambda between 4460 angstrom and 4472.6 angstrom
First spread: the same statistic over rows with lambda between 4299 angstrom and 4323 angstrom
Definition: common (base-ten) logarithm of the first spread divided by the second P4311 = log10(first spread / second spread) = 0.34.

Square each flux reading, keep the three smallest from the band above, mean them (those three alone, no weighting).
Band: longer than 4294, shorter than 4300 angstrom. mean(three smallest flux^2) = 1019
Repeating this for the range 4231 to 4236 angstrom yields 927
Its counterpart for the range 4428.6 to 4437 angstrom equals 1950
